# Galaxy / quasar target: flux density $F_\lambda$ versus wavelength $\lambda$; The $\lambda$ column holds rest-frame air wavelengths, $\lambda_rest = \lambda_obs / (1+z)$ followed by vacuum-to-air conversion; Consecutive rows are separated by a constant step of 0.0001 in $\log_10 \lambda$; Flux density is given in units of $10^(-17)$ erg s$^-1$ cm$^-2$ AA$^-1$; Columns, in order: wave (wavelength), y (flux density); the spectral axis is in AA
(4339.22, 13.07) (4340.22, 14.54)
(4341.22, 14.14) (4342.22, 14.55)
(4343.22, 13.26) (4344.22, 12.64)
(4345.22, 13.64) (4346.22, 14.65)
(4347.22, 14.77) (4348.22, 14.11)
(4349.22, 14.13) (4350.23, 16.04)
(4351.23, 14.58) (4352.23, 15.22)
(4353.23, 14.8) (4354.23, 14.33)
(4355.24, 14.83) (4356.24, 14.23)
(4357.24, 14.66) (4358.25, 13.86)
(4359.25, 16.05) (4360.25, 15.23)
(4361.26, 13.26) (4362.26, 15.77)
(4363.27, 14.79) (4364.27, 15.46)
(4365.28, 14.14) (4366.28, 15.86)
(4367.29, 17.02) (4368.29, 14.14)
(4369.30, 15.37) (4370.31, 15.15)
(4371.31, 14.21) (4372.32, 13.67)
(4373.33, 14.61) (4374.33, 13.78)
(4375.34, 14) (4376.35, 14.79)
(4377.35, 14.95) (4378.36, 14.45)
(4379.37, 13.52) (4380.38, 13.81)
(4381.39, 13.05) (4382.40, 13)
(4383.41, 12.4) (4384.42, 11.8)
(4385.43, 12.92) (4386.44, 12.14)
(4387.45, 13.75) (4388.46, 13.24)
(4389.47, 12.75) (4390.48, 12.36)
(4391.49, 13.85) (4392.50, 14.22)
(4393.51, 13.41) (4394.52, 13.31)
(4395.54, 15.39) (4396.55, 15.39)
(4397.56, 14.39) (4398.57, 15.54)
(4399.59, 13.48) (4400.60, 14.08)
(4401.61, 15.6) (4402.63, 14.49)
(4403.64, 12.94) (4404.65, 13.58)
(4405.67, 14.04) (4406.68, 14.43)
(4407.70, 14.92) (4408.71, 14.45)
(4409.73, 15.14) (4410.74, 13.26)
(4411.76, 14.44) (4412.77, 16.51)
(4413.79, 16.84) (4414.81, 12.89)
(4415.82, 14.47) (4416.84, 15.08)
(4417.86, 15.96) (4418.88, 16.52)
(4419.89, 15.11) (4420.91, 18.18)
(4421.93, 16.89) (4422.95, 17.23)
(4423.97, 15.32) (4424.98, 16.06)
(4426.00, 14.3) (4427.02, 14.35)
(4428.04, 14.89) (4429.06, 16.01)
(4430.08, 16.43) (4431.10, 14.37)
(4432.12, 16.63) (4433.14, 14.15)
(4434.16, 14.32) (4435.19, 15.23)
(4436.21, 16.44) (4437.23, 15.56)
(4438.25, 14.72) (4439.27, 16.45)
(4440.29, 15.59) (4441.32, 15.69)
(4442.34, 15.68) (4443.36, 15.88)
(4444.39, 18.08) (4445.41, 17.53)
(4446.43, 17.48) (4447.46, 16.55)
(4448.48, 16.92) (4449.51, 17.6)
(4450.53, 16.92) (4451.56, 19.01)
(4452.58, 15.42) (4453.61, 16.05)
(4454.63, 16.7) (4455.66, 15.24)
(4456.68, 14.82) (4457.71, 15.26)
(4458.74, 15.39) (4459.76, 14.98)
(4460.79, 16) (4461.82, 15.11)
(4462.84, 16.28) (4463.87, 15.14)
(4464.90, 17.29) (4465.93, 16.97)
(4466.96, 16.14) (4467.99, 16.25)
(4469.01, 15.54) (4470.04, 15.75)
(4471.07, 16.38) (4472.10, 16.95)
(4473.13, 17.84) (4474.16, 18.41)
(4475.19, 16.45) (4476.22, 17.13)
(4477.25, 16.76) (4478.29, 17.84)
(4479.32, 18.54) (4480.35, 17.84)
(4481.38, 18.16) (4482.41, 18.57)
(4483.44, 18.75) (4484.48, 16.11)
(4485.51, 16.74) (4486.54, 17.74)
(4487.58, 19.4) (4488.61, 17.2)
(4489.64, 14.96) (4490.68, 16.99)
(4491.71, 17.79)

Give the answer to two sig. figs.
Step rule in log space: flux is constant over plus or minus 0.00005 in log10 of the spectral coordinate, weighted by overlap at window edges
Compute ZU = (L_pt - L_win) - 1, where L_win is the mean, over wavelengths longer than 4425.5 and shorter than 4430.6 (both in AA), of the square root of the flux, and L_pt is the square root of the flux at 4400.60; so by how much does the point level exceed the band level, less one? -1.1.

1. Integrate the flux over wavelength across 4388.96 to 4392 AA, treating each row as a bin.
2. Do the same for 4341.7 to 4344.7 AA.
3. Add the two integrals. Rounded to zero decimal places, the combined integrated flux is 80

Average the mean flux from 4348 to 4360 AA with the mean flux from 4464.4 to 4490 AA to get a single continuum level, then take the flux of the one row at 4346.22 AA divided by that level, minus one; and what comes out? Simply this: -0.08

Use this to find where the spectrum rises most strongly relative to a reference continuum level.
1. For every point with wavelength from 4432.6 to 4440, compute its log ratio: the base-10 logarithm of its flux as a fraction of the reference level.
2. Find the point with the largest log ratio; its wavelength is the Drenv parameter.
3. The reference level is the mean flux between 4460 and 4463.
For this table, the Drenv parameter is 4439.27 AA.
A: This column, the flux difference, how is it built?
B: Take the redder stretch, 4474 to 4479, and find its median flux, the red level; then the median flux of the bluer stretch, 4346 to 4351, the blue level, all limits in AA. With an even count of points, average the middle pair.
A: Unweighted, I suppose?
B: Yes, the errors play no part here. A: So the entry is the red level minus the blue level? 2.5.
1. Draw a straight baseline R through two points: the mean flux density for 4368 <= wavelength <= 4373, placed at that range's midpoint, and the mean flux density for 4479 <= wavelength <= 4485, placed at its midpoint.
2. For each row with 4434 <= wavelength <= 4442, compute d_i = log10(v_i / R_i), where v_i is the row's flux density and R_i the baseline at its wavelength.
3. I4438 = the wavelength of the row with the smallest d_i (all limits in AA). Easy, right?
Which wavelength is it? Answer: 4434.16 AA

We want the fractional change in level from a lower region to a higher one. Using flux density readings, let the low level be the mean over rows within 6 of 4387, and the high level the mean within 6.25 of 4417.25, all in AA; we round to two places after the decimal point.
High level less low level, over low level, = 0.22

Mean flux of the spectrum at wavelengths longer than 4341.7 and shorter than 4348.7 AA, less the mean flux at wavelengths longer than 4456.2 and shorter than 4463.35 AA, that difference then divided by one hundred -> -0.0146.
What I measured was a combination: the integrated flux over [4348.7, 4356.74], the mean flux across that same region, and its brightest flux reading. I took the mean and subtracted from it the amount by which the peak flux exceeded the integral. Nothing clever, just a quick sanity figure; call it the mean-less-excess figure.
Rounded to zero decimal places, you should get 117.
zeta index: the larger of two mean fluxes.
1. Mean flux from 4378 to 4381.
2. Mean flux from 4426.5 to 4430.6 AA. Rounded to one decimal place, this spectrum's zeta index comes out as 15.4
